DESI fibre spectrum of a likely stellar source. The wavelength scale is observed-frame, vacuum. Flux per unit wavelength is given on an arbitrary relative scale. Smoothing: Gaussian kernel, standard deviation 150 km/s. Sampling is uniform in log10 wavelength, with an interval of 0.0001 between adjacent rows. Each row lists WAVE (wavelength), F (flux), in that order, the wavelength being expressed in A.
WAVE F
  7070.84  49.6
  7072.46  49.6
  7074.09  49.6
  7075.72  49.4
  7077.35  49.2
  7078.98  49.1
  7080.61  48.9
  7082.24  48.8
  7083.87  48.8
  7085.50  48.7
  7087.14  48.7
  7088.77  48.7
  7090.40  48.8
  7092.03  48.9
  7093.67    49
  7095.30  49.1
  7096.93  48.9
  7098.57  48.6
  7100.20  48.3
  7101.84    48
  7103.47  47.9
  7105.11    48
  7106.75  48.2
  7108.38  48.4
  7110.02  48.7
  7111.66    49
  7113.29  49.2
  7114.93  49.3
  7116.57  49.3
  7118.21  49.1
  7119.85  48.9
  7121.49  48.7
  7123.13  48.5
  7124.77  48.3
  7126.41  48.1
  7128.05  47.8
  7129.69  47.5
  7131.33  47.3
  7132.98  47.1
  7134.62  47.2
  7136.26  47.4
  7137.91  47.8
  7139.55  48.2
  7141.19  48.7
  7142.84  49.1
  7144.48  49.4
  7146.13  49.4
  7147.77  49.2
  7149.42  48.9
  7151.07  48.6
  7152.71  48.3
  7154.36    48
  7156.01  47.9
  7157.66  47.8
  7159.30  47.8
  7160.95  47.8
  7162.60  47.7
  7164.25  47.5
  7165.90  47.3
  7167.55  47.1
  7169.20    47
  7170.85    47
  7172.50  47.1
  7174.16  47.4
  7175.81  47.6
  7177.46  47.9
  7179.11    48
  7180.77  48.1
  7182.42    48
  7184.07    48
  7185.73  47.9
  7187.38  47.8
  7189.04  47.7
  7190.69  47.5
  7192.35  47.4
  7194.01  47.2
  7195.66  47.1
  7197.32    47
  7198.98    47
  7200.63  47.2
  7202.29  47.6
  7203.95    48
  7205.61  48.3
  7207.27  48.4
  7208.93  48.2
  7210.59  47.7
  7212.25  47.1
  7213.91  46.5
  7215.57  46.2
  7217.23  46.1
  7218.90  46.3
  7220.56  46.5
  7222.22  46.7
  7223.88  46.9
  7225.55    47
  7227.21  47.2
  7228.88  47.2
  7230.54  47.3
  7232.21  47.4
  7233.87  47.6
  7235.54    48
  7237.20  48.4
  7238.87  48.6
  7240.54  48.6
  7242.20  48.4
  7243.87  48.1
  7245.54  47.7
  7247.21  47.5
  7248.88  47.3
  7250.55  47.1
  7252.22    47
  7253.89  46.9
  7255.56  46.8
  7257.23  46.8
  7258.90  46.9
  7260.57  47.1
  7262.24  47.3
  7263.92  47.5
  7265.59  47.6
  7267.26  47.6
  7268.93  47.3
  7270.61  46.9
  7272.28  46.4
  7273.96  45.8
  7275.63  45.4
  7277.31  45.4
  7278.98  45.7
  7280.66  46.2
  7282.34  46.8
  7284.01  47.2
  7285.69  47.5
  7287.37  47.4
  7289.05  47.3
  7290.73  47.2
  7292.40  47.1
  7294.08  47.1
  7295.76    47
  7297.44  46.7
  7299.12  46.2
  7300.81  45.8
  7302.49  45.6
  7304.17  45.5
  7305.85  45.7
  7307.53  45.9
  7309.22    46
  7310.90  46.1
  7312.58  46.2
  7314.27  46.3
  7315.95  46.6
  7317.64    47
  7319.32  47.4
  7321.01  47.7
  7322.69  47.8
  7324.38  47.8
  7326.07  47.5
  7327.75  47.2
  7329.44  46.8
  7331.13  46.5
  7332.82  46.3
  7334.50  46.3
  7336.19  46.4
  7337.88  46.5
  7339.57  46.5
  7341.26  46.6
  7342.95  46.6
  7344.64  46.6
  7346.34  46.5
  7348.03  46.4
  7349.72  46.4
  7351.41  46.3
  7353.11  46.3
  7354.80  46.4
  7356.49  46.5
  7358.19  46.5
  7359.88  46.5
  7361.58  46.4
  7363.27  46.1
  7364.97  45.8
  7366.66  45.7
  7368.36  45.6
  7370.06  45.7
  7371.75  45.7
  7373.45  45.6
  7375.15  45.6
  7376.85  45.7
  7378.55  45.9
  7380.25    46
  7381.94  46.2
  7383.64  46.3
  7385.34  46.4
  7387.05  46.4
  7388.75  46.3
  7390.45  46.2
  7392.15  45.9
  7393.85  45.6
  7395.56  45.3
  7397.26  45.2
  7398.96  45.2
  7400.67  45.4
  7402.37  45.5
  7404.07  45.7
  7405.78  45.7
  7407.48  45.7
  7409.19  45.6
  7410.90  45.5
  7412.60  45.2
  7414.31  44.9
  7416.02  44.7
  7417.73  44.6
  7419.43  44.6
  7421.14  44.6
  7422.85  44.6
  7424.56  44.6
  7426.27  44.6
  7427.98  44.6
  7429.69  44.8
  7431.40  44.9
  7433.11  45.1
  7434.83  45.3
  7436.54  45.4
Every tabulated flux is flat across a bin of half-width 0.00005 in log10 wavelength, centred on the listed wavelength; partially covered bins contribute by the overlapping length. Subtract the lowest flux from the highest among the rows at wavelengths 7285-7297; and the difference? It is 0.50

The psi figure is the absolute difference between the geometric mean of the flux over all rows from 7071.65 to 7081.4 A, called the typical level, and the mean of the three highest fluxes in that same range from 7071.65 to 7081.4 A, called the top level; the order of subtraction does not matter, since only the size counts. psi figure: 0.23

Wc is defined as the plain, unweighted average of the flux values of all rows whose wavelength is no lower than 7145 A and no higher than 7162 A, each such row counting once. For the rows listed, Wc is 48.4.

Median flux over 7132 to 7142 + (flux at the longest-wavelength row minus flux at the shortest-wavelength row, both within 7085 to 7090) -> 47.6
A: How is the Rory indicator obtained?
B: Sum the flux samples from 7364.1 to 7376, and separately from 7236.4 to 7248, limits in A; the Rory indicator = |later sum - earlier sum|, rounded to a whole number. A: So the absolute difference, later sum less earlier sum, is 18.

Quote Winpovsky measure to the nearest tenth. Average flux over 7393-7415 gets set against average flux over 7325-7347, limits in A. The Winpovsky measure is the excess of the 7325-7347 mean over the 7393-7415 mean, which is 1.2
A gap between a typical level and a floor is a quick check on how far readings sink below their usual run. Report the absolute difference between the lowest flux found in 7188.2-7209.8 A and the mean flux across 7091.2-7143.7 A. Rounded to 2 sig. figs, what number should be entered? 1.4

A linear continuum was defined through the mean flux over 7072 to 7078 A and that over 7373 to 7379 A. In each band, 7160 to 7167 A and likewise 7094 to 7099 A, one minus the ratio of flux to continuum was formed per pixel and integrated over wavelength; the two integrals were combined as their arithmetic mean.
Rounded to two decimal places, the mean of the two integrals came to 0.07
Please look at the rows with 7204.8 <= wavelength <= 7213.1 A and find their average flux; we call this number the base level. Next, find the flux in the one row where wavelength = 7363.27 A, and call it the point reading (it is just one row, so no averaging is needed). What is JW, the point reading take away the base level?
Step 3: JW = -1.84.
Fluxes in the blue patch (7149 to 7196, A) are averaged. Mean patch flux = 47.7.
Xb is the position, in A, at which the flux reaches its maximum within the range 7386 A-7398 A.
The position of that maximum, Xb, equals 7387.05 A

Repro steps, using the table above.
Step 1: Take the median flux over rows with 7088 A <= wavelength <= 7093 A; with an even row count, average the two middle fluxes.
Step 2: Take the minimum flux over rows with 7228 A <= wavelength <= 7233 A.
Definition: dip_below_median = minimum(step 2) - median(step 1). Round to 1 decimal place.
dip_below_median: -1.6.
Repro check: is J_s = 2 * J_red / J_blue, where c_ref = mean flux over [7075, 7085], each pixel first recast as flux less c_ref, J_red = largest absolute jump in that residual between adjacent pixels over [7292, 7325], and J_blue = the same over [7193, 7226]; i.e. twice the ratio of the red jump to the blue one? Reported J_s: 1.7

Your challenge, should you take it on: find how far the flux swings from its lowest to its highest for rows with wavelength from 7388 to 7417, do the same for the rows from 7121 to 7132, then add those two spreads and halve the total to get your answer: 1.5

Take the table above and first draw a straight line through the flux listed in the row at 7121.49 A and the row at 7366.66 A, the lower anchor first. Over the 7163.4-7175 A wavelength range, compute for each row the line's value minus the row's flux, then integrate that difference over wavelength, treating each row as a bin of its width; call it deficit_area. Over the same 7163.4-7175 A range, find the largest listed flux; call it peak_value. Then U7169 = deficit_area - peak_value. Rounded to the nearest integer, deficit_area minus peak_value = -37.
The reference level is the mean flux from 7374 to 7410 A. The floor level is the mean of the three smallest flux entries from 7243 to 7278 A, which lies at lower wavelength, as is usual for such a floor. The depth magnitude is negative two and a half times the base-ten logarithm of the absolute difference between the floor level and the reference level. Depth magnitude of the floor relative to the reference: 1.4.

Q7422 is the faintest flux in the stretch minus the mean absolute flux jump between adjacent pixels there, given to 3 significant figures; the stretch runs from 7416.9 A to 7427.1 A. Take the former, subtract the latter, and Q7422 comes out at 44.6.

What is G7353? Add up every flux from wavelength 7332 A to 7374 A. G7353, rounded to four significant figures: 1156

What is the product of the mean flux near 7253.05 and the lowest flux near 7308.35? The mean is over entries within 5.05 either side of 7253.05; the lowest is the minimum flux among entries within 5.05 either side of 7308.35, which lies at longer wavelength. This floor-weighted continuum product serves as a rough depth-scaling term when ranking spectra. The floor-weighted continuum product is 2138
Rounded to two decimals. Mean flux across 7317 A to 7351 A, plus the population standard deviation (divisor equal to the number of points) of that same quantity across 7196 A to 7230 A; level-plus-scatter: 47.52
